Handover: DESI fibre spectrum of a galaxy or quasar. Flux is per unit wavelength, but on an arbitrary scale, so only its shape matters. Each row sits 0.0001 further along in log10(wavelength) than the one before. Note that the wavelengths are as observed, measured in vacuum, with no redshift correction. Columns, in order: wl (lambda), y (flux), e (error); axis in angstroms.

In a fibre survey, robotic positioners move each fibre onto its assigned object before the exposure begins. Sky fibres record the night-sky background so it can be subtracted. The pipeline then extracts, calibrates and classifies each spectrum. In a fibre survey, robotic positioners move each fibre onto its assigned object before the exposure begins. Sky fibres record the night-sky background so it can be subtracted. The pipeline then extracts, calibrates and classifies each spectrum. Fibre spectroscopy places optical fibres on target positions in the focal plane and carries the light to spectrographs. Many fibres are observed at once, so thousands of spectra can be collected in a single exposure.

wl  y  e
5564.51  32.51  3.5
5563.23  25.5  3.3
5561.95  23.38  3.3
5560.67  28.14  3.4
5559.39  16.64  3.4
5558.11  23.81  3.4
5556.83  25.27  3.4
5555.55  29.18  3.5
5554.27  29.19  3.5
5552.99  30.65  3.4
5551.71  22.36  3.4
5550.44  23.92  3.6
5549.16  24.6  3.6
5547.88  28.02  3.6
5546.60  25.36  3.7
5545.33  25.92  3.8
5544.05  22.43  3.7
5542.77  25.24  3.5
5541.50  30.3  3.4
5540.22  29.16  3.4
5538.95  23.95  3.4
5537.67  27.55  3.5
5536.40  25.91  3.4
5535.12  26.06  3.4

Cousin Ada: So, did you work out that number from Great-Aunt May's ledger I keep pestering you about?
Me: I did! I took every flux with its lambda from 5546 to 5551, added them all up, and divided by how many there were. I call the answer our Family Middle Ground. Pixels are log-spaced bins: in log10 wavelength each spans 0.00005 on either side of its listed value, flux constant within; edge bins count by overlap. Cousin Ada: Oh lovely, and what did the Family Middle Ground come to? 25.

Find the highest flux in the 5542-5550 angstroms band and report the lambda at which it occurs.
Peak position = 5547.88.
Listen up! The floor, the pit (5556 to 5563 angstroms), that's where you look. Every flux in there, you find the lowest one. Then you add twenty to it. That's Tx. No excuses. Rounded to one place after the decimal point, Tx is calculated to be 36.6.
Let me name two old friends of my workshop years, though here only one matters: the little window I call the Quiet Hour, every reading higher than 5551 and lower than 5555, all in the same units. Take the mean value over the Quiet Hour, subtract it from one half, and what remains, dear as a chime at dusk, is -26.9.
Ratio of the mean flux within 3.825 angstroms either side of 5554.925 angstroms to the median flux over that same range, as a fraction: 0.98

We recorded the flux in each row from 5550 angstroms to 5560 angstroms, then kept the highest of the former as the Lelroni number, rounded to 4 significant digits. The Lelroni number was 30.65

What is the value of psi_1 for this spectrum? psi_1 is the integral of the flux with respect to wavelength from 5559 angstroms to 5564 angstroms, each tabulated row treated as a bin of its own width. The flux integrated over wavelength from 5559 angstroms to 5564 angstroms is 120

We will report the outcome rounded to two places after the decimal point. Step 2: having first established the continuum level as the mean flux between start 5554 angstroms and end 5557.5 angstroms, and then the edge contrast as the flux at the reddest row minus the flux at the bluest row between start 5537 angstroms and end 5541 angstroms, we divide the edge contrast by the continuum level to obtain 0.06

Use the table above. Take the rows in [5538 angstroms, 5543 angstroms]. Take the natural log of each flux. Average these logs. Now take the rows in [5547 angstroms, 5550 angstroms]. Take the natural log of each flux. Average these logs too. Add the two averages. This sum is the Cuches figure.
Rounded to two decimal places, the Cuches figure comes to 6.56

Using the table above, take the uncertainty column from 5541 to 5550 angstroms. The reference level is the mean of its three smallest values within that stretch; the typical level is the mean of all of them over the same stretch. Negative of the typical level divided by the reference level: -1.03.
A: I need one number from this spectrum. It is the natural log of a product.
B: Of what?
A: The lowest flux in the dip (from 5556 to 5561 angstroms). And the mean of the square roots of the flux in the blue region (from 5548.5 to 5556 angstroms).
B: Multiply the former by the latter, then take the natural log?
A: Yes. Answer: 4.45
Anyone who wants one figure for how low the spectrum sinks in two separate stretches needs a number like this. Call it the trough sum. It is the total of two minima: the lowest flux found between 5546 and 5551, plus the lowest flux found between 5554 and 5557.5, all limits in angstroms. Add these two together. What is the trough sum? 49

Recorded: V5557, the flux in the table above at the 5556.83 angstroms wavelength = 25.27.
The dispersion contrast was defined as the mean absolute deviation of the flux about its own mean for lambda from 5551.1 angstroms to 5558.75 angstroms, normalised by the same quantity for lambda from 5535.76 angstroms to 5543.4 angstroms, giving 1.5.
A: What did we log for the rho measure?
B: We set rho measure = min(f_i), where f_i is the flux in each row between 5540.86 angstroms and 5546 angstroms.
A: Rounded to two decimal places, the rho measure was 22.43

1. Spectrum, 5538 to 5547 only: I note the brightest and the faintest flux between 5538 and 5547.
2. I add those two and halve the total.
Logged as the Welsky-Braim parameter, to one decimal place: 26.4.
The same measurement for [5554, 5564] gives 22.9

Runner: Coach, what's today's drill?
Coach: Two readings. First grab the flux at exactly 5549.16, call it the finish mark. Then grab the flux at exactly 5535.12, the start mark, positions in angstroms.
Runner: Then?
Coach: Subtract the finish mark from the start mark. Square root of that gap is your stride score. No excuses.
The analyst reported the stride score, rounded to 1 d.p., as 1.2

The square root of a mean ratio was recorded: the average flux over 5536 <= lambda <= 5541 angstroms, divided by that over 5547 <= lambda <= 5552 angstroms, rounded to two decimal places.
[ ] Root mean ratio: 1.04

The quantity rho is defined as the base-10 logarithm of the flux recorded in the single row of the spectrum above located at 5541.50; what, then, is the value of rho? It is 1.48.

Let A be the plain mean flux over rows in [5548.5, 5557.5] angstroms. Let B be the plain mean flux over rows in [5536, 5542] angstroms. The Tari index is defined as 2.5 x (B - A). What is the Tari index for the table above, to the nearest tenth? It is 2.3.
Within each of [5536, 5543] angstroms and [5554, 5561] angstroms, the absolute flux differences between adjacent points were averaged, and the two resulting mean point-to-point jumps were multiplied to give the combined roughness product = 16.0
